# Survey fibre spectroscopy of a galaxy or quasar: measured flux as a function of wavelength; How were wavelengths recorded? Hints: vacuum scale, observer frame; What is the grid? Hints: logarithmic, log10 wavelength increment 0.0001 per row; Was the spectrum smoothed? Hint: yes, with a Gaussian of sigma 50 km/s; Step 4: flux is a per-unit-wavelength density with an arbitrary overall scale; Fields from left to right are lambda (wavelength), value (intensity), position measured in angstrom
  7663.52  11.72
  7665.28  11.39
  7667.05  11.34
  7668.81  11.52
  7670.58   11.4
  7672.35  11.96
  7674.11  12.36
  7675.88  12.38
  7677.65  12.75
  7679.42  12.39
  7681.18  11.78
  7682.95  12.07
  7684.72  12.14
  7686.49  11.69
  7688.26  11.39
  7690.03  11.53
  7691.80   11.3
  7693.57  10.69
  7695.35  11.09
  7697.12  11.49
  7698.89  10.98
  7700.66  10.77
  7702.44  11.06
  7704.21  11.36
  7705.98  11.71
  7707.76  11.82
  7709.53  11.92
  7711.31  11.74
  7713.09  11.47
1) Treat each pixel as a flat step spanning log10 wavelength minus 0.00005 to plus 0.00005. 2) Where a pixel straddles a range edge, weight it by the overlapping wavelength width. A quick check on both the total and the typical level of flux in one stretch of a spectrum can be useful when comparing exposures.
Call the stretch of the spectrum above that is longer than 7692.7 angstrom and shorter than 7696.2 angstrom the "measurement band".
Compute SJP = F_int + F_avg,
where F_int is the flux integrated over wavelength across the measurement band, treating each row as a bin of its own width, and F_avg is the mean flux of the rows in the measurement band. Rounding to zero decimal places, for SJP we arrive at 49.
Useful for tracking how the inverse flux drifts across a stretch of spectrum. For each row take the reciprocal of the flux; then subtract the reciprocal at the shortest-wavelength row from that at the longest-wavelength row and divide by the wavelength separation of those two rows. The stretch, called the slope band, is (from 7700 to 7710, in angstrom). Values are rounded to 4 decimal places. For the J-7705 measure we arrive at -0.0010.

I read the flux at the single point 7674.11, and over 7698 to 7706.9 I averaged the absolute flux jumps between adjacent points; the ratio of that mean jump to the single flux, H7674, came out 0.023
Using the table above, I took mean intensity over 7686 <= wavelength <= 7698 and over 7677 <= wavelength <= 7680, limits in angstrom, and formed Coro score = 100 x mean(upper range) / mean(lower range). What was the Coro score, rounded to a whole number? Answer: 90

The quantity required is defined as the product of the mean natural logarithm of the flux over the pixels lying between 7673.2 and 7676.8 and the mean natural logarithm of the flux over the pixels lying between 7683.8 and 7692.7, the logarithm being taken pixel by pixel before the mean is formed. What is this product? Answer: 6.17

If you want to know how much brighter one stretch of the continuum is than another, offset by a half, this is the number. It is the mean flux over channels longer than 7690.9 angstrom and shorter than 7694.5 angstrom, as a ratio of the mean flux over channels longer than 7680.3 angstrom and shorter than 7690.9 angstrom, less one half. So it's 0.43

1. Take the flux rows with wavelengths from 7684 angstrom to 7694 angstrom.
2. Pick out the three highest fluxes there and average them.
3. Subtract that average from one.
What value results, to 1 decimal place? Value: -10.8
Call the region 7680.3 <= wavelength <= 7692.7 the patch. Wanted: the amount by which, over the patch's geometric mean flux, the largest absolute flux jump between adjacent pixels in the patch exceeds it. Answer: -11.2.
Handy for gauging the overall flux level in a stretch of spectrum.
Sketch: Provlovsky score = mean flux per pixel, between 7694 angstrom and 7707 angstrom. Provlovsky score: 11.2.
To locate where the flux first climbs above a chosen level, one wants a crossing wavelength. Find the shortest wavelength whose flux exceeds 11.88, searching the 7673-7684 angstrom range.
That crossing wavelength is 7674.11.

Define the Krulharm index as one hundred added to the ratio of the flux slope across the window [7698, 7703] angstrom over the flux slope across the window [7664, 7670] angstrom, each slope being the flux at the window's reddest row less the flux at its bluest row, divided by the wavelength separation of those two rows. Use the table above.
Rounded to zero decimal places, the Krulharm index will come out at 101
